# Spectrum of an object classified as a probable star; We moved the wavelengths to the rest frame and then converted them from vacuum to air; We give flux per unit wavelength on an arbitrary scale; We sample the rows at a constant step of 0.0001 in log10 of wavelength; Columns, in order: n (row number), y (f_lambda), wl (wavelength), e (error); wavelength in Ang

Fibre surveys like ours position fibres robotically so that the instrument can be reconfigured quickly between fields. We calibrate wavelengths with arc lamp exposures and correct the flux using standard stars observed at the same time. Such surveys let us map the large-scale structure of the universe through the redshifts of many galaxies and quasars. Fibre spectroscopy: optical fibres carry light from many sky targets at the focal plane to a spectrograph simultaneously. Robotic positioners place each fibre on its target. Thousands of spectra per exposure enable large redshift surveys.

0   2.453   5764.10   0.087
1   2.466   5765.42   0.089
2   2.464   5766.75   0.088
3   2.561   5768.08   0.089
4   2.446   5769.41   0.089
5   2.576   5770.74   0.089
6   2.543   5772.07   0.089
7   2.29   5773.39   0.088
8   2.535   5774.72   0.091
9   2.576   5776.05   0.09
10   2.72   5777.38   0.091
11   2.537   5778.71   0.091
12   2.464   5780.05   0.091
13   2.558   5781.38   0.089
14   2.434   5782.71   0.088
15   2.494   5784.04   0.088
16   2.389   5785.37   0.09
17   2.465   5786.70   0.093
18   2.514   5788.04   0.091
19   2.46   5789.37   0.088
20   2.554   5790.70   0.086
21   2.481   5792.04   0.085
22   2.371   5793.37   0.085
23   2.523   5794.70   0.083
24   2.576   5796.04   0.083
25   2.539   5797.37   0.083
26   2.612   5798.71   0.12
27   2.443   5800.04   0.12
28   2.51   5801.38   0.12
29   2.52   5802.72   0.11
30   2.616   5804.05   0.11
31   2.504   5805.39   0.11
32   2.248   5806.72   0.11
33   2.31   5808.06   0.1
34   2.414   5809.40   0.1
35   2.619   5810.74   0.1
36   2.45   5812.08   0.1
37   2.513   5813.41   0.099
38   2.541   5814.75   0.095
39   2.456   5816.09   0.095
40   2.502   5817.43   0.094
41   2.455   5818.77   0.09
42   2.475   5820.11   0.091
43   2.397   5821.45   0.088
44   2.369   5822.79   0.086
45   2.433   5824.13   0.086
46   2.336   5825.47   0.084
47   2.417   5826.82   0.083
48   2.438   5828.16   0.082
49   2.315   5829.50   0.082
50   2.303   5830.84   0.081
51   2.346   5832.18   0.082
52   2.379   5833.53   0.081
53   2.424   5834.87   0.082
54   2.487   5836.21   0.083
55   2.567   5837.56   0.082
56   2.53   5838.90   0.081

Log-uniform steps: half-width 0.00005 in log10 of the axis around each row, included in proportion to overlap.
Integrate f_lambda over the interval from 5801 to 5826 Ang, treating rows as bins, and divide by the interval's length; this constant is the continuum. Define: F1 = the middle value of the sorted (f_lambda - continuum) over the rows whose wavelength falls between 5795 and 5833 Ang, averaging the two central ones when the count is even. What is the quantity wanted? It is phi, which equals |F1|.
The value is 0.004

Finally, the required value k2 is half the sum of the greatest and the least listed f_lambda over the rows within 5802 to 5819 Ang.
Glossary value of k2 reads 2.43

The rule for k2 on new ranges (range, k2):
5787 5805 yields 2.49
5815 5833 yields 2.40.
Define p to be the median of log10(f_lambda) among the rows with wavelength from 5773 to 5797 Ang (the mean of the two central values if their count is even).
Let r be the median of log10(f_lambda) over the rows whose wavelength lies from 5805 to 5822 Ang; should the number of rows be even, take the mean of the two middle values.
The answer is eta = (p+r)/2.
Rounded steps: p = 0.399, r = 0.390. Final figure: 0.394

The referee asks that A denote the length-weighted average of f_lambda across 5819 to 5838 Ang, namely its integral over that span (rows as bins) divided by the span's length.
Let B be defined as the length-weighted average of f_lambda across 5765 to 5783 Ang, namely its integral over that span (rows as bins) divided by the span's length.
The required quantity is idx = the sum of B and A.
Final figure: 4.92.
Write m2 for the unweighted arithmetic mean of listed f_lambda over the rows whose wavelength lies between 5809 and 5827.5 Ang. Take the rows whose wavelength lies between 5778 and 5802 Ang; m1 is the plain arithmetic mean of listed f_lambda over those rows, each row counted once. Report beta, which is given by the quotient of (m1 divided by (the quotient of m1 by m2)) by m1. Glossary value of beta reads 0.98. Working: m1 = 2.50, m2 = 2.46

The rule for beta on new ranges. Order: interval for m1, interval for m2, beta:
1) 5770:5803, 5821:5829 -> 0.96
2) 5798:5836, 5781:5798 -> 1.02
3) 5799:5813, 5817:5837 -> 0.98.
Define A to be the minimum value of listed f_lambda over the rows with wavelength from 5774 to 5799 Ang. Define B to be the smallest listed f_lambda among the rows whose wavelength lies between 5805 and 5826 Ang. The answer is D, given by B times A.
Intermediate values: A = 2.371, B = 2.248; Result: 5.33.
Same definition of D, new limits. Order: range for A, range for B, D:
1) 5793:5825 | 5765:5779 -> 5.15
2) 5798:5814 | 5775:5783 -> 5.47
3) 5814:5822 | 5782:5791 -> 5.73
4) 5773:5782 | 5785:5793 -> 5.47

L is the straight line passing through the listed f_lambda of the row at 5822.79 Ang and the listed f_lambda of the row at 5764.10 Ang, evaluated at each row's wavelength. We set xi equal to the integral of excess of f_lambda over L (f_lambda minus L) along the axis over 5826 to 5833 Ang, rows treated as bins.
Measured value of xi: 0.03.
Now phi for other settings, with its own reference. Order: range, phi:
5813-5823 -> 0.009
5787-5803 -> 0.060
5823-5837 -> 0.059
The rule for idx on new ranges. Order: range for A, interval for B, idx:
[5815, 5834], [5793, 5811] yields 4.89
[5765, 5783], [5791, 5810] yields 4.99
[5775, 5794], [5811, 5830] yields 4.94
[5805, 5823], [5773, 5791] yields 4.95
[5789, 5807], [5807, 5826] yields 4.95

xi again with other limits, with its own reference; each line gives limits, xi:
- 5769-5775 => 0.20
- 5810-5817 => 0.92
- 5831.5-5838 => 0.55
